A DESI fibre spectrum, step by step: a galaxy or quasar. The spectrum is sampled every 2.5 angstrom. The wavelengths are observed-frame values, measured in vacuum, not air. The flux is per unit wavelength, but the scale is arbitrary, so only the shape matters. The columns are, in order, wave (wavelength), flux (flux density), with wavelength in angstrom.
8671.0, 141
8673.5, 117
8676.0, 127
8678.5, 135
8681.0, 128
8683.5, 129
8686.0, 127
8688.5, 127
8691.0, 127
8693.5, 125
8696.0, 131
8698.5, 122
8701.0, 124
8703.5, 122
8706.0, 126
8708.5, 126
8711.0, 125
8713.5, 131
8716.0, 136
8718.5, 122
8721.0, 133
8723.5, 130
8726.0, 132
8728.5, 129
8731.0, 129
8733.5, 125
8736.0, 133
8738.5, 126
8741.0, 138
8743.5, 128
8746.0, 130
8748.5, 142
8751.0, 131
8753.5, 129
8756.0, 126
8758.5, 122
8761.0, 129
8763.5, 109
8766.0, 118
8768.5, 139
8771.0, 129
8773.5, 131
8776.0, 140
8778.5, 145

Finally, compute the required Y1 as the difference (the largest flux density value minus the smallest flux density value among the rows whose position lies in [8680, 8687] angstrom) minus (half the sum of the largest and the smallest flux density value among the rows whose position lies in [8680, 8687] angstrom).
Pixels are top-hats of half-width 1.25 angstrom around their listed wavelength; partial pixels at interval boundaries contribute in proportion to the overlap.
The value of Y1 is -126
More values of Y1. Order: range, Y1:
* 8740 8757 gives -118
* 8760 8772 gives -94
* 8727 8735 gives -123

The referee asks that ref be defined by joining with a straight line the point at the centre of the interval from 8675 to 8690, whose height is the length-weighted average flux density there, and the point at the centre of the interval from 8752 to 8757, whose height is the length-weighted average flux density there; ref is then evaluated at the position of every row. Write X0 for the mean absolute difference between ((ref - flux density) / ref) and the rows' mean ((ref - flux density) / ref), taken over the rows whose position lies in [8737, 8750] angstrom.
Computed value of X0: 0.045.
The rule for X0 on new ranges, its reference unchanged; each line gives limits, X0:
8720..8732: 0.012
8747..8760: 0.040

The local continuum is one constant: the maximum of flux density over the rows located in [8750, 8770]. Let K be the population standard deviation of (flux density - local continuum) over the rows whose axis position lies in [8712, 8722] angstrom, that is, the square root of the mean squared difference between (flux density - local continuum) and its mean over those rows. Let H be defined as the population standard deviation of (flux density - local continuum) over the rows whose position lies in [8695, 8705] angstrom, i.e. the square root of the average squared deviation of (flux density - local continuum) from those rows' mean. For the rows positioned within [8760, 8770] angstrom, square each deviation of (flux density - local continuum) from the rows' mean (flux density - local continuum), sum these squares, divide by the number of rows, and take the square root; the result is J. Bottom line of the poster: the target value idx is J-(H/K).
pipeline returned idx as 10.6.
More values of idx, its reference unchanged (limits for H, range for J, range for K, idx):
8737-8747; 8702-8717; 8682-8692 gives -0.7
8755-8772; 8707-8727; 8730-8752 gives 2.7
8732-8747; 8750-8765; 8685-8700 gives 5.8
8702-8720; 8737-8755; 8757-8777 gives 4.9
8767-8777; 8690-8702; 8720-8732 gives 0.1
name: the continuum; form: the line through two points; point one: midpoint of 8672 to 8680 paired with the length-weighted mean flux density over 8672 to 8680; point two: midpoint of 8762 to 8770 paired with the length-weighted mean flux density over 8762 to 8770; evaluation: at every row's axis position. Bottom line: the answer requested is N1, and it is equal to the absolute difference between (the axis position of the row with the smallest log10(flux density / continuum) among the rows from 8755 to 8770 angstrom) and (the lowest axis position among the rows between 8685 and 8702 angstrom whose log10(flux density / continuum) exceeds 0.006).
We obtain 67.5 angstrom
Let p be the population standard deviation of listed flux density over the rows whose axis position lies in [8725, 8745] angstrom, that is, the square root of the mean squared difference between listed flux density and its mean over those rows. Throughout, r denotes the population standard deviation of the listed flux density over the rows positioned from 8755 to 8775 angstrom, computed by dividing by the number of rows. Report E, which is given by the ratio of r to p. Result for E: 2.2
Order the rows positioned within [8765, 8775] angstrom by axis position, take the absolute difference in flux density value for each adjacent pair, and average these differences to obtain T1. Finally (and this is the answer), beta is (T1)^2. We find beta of 121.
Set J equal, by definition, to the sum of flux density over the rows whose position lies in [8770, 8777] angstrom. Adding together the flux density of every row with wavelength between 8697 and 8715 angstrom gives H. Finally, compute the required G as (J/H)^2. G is 0.2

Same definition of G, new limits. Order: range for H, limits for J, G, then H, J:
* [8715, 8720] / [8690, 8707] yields 11.6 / 258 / 877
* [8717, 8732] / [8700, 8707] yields 0.2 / 775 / 372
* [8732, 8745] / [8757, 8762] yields 0.1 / 650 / 251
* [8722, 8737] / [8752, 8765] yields 0.6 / 778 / 615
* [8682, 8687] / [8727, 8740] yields 6.3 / 256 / 642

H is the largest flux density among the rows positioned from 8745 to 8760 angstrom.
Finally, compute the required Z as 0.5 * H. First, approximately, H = 142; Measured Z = 71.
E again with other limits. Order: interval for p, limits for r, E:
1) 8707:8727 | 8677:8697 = 0.7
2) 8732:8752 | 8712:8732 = 0.7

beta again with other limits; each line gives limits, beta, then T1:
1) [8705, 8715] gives 5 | 2.3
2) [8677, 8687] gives 11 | 3.3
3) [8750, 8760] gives 9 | 3.0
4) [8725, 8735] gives 5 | 2.3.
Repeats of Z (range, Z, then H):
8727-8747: 69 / 138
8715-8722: 68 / 136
